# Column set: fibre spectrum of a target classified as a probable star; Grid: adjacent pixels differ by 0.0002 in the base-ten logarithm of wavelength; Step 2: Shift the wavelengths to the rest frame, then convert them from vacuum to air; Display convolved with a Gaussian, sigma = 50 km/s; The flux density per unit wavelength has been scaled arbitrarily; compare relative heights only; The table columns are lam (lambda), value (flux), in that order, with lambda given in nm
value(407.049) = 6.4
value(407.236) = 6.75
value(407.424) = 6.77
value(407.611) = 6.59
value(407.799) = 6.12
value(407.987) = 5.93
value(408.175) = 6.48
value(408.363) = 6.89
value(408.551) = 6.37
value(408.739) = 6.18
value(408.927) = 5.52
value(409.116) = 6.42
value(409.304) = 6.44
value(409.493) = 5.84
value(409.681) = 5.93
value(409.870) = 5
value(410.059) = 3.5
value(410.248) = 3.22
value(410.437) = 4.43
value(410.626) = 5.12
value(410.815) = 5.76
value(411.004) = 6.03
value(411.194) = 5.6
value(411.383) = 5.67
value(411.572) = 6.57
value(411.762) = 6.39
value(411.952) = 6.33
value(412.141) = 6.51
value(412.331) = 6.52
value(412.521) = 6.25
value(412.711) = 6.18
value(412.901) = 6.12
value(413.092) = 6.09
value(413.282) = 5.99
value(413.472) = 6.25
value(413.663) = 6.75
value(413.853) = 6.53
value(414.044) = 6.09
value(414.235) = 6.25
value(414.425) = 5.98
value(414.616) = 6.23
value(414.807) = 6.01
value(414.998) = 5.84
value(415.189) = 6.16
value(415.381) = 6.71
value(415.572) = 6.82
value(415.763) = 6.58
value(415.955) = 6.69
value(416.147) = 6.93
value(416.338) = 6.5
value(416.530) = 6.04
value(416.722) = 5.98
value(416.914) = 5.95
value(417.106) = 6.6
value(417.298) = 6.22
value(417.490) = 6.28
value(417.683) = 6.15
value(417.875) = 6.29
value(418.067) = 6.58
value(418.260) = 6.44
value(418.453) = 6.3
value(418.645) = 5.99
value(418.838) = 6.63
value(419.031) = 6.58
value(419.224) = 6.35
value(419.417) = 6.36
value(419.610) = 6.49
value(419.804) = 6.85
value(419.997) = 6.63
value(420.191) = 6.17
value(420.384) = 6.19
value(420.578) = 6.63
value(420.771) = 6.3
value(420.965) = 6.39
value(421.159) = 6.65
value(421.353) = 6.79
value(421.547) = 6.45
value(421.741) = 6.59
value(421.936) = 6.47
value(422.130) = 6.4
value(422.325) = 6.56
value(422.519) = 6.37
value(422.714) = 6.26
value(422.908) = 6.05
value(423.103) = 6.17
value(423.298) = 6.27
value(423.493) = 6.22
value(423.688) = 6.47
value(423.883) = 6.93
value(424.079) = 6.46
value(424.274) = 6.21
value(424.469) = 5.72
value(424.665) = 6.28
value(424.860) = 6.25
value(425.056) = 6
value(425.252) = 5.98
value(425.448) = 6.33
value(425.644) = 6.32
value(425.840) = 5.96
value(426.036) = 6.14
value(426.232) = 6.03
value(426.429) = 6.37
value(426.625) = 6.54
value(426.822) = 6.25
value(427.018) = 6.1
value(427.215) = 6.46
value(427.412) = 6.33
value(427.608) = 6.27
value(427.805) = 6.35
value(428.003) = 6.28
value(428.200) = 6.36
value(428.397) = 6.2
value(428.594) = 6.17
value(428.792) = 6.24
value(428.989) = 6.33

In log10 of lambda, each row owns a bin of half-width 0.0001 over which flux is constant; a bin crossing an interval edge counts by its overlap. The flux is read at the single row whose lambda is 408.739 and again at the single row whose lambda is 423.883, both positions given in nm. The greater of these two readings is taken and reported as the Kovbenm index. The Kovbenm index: 6.93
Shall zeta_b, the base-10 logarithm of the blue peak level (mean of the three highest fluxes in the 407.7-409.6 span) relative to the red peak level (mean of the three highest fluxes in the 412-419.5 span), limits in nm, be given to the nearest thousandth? -0.015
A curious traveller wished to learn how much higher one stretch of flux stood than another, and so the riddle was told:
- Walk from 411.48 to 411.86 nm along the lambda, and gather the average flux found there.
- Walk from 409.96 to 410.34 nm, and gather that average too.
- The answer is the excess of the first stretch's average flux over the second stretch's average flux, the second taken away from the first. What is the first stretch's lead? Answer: 3.1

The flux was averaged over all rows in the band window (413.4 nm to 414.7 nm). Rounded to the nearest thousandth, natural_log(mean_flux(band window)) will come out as 1.840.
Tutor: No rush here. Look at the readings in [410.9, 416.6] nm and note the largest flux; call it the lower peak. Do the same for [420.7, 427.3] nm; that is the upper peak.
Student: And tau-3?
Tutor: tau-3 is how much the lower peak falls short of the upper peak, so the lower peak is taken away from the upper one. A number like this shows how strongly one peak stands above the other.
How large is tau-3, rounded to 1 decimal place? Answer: 0.0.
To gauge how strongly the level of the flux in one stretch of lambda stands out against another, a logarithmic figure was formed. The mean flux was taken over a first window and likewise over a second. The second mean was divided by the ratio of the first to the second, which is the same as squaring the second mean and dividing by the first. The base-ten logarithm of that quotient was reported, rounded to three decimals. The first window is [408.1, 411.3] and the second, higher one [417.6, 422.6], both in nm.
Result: 0.873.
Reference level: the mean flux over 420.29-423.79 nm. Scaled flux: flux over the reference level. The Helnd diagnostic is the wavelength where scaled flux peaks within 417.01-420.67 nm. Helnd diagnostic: 419.804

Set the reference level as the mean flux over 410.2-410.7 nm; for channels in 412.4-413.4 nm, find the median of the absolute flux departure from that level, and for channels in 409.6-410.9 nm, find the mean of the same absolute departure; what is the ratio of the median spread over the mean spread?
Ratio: 1.9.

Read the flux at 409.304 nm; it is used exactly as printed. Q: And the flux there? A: 6.44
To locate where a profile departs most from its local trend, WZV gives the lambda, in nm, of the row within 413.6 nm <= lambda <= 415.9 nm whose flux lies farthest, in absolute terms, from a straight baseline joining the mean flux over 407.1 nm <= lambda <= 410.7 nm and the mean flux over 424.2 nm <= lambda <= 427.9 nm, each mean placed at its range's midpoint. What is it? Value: 415.572 nm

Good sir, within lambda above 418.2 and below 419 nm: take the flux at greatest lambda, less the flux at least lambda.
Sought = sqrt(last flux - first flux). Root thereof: 0.4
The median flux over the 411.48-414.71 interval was 6.25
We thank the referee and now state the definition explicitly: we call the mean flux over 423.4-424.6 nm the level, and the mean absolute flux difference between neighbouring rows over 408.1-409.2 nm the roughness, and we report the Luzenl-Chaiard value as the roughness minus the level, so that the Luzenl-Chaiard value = -5.80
